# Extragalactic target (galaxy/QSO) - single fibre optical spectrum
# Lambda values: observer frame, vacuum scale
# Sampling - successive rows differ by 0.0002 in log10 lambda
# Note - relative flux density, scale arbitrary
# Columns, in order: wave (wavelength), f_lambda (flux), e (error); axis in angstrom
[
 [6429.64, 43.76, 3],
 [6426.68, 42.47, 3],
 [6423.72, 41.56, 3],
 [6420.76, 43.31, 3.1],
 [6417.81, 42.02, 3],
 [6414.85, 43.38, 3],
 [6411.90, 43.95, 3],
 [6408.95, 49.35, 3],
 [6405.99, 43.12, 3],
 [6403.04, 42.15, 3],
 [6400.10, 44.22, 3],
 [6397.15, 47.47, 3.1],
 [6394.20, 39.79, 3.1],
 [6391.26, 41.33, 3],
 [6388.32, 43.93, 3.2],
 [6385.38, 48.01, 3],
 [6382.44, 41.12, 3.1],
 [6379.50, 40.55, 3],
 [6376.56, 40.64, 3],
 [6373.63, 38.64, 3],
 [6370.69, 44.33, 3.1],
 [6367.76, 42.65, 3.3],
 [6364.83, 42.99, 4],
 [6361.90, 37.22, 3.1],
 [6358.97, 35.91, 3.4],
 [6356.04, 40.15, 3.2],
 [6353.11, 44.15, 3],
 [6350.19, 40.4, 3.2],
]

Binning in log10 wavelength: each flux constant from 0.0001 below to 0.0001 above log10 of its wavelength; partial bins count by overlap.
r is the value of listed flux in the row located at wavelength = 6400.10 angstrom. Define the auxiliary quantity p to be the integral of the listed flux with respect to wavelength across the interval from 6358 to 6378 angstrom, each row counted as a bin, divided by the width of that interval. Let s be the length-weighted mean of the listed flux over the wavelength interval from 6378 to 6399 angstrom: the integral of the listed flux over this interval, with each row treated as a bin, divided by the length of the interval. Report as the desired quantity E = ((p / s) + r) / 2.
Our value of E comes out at 22.6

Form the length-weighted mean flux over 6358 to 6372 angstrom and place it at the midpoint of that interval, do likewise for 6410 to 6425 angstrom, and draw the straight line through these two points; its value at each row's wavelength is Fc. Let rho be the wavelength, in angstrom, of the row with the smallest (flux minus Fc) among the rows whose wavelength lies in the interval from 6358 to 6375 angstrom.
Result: 6358.97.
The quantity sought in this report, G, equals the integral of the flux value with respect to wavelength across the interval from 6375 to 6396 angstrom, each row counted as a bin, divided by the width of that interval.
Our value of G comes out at 42.3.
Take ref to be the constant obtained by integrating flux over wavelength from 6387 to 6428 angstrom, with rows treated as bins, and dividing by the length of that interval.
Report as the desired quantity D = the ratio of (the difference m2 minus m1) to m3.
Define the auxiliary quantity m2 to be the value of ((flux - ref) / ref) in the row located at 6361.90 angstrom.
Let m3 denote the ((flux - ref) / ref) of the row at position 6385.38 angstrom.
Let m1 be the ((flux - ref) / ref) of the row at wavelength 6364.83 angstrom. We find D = -1.3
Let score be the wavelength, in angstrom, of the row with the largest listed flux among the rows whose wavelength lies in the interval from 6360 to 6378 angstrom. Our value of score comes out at 6370.69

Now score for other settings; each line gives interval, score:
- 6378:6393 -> 6385.38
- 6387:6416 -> 6408.95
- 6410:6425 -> 6411.90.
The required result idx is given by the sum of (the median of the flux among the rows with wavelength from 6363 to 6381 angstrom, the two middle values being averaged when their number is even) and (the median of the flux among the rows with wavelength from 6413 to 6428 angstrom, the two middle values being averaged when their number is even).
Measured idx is 84.1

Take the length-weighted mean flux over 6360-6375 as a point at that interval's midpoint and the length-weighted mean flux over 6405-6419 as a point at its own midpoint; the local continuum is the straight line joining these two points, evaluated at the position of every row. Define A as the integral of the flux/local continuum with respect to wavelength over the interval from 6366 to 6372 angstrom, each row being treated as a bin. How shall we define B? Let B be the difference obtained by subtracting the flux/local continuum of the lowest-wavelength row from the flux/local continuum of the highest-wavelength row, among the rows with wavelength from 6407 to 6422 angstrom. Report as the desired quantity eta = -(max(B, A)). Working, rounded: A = 6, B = -0.16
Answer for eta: -6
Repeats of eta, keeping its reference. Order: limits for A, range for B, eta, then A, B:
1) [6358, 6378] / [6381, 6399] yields -20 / 20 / 0.12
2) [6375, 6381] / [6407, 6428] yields -6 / 6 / -0.18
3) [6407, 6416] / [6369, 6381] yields -9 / 9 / -0.11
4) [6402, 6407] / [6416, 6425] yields -5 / 5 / -0.02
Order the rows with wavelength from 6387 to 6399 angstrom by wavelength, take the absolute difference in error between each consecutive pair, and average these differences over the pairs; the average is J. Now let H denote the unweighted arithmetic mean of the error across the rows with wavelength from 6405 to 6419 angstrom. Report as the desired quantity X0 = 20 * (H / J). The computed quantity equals 600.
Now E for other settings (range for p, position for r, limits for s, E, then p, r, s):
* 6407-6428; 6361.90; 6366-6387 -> 19.1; 43.7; 37.22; 42.3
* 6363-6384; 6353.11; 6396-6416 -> 22.5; 41.5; 44.15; 44.8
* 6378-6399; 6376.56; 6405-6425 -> 20.8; 43.2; 40.64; 43.8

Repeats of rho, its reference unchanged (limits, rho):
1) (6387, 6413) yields 6394.20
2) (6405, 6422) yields 6417.81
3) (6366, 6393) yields 6373.63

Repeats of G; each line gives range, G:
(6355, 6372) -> 40.5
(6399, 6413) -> 44.6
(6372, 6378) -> 39.8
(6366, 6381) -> 41.4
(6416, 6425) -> 42.3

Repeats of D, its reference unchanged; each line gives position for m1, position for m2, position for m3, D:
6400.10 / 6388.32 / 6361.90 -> 0.0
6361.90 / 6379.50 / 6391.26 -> -1.6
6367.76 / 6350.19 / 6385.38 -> -0.5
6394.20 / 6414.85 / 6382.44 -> -1.6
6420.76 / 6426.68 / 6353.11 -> -1.2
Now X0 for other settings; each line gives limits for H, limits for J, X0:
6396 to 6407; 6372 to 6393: 605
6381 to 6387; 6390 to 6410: 1830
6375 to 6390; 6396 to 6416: 3672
